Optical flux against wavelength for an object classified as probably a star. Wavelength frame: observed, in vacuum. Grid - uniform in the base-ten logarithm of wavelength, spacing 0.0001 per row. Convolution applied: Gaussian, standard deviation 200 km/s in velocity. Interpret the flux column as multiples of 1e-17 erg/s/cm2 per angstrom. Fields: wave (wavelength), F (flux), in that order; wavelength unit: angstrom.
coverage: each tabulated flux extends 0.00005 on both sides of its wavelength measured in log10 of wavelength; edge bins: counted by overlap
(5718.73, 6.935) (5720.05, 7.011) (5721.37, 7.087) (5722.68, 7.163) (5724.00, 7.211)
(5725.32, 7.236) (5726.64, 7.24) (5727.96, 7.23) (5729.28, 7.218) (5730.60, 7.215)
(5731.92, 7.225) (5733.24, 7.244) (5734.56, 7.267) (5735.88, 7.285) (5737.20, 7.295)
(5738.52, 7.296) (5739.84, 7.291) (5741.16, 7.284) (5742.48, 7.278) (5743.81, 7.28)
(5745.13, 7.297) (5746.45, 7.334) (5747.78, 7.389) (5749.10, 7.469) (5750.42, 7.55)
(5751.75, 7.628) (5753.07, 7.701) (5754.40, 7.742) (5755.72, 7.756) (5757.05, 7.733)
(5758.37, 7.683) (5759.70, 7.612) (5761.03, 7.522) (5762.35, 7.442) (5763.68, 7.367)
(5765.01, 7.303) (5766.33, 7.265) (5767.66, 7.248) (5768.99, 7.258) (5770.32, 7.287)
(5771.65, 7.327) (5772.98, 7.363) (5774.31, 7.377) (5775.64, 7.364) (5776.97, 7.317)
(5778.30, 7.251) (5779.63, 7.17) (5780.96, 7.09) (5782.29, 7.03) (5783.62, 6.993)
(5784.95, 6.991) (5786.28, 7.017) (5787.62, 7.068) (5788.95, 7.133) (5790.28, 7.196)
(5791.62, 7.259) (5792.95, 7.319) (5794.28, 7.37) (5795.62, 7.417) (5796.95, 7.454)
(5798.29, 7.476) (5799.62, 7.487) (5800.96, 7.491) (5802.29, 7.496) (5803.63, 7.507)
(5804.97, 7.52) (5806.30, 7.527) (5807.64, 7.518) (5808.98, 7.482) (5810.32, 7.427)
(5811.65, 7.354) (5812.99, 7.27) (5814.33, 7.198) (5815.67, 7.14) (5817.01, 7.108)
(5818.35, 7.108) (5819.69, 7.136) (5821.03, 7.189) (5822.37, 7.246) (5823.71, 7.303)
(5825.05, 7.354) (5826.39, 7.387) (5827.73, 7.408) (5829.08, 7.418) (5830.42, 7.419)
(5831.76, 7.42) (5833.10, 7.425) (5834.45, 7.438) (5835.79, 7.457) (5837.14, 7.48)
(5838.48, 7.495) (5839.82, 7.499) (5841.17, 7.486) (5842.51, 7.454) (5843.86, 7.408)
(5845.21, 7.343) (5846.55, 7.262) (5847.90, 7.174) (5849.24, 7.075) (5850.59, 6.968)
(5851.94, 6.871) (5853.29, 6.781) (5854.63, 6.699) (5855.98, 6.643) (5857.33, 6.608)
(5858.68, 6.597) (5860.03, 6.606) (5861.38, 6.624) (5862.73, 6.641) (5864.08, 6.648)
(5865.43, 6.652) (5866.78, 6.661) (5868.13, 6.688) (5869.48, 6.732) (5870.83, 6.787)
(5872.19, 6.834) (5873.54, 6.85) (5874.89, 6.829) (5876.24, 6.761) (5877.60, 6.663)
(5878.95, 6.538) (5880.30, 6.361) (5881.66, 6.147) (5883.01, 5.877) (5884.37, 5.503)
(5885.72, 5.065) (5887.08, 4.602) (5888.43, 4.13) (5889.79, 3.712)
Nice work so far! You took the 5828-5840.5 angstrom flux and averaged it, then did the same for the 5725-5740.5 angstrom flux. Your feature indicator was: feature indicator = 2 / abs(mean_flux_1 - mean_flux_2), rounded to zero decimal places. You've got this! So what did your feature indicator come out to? 10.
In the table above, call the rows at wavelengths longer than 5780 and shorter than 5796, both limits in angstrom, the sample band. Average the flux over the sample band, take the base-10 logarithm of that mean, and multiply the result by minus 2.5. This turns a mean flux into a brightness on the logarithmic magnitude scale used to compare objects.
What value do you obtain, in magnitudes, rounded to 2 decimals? -2.14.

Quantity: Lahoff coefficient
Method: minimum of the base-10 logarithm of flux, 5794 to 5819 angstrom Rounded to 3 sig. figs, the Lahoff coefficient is 0.852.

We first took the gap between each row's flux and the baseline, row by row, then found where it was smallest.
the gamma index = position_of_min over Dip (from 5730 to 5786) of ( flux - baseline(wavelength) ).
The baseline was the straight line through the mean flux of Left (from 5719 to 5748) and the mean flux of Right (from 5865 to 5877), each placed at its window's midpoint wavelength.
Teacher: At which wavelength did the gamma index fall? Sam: 5783.62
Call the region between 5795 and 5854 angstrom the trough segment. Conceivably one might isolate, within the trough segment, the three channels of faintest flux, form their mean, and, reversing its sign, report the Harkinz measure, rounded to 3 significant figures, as -6.87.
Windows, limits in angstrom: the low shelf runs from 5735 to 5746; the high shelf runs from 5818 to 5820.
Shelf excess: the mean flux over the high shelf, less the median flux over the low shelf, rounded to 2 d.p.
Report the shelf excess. -0.17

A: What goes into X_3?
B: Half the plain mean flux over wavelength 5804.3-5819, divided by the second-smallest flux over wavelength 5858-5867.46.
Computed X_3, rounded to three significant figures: 0.555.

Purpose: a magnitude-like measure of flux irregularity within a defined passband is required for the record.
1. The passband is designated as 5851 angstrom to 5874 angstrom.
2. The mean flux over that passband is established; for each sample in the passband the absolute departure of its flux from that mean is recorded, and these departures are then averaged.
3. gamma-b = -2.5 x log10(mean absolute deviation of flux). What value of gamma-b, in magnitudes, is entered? 2.80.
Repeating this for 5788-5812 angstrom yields 2.57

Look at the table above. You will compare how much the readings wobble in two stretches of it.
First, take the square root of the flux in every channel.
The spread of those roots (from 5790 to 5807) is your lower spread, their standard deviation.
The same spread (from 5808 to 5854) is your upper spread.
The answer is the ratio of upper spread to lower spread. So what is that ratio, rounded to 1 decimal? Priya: 1.8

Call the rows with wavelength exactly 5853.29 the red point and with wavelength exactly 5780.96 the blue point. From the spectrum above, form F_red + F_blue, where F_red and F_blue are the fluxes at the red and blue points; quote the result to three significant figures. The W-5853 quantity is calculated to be 13.9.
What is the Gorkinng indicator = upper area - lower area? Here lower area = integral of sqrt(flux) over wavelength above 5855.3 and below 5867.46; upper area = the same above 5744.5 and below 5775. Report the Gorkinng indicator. 52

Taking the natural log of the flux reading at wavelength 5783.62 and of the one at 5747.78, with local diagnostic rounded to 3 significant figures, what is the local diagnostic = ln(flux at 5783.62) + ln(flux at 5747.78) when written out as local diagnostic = 3.94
